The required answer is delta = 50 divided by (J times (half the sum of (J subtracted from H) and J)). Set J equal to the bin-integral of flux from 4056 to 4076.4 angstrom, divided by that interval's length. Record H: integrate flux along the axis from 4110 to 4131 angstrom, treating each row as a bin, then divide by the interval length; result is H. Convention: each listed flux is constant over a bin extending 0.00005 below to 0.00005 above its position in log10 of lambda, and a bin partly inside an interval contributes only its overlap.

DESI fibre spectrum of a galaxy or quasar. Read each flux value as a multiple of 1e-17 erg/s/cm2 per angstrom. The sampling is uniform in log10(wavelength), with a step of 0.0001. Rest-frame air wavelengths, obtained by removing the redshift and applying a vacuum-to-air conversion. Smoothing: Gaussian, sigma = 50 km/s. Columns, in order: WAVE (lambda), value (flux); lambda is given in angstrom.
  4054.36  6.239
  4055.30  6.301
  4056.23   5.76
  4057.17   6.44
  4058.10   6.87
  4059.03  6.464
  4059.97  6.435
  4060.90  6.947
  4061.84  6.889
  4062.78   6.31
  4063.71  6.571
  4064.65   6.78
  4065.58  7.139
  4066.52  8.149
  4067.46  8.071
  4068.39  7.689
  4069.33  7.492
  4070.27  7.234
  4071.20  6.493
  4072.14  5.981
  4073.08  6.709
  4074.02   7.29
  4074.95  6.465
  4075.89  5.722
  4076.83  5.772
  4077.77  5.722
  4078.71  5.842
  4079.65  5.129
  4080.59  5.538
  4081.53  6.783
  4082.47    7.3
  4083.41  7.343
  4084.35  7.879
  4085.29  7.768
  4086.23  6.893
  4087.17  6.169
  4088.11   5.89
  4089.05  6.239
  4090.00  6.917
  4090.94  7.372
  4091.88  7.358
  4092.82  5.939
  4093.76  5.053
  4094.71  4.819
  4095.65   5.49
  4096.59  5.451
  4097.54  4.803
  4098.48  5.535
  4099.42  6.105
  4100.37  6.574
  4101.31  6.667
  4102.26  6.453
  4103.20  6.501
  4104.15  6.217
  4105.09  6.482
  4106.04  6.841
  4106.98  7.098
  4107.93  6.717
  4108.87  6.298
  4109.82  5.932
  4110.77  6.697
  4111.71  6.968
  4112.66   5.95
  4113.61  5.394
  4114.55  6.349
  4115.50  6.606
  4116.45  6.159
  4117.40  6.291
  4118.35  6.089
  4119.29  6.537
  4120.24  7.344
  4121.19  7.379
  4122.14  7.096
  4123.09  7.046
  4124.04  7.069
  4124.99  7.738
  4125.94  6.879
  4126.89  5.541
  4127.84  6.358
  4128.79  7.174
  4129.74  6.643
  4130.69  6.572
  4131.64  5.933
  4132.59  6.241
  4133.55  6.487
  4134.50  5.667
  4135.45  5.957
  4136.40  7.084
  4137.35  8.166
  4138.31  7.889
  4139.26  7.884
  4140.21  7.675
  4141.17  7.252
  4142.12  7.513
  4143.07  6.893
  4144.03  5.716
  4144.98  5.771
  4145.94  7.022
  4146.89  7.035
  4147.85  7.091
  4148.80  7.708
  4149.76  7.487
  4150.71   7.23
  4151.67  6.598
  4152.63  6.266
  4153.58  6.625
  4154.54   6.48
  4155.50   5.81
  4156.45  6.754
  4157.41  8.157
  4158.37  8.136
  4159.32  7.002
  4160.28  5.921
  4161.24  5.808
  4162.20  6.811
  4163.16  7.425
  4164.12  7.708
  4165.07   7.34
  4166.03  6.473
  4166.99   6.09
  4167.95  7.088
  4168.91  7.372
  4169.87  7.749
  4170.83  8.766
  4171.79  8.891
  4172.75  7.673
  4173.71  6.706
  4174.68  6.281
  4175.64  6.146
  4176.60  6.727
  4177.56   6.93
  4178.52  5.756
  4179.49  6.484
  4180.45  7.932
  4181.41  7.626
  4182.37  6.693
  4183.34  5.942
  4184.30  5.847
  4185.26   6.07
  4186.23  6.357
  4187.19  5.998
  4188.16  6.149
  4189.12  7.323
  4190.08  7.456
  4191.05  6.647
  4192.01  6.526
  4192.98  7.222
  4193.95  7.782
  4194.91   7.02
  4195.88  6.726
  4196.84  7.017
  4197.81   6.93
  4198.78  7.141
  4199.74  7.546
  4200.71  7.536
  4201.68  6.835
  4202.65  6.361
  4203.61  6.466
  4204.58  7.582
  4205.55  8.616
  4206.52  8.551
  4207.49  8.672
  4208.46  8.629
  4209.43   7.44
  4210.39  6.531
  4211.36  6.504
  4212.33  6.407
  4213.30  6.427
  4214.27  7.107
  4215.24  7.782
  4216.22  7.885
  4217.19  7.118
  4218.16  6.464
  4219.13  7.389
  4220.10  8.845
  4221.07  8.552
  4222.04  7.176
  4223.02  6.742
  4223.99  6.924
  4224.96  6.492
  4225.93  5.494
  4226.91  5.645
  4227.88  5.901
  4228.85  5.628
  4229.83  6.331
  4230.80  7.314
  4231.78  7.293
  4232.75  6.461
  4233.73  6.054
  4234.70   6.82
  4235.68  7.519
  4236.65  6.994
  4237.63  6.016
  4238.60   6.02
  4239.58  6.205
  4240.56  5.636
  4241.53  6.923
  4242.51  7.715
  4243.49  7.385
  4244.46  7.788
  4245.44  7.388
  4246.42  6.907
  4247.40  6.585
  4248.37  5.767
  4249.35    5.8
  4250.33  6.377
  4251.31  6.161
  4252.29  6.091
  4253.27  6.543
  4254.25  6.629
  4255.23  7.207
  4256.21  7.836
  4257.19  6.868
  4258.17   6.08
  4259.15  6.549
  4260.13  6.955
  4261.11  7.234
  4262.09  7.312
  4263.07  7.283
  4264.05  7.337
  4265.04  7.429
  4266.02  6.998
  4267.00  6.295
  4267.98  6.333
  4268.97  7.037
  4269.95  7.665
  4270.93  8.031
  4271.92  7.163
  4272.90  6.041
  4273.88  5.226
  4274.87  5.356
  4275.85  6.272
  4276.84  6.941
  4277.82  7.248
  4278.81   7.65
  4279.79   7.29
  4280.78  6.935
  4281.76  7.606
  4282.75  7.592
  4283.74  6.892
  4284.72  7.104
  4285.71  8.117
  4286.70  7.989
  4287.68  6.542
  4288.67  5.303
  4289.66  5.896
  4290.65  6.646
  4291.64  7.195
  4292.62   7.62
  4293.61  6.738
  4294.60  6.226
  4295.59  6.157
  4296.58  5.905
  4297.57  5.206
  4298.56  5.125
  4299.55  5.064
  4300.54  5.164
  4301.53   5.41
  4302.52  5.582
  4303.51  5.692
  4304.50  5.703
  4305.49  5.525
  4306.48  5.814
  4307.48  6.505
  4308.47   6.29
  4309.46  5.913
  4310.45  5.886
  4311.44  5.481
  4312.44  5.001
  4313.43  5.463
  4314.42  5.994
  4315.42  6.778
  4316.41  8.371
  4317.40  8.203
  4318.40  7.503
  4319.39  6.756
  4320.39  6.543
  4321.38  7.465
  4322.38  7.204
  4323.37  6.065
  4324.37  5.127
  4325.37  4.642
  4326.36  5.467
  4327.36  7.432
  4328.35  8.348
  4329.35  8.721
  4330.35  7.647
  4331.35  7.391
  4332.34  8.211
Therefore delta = 2.21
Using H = 6.62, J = 6.82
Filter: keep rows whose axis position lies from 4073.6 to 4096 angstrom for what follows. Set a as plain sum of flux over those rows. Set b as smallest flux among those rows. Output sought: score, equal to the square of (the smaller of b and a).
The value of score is 23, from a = 153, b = 4.819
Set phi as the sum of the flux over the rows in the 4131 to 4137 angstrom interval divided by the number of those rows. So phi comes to 6.23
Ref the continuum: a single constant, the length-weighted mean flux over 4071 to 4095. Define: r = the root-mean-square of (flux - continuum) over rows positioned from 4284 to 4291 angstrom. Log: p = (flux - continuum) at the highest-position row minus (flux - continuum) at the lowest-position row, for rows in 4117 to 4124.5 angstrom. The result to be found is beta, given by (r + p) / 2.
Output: 0.9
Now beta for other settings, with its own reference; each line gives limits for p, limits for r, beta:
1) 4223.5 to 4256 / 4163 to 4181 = 0.7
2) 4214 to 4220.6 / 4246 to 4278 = 1.2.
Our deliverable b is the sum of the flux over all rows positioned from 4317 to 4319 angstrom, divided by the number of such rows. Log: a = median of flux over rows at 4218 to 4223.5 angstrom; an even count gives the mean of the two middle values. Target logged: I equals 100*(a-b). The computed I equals -57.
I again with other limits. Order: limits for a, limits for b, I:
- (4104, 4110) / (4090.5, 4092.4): -88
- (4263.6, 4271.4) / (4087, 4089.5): 109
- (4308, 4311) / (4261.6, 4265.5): -143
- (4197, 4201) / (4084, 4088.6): 42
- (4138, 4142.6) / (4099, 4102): 123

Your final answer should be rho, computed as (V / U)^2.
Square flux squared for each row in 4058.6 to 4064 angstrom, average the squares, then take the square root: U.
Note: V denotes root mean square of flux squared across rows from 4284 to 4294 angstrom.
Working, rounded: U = 44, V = 50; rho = 1.30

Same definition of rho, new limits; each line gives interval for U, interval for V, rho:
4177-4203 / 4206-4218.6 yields 1.40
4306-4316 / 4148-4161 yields 1.94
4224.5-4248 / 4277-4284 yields 1.42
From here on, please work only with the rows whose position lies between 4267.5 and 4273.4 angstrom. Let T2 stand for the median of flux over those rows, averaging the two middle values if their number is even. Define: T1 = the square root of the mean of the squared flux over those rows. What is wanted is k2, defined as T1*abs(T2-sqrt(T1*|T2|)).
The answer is 0.1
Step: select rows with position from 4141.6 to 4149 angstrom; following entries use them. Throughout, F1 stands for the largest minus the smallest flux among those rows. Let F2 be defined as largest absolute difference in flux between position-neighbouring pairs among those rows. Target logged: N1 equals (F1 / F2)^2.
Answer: 2.5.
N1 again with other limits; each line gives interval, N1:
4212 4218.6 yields 3.7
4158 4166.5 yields 4.2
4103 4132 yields 3.1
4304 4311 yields 2.0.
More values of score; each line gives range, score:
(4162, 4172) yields 37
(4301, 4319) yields 25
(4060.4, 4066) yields 40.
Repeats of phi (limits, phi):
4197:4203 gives 7.06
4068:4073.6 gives 6.93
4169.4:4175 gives 7.68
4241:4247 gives 7.35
